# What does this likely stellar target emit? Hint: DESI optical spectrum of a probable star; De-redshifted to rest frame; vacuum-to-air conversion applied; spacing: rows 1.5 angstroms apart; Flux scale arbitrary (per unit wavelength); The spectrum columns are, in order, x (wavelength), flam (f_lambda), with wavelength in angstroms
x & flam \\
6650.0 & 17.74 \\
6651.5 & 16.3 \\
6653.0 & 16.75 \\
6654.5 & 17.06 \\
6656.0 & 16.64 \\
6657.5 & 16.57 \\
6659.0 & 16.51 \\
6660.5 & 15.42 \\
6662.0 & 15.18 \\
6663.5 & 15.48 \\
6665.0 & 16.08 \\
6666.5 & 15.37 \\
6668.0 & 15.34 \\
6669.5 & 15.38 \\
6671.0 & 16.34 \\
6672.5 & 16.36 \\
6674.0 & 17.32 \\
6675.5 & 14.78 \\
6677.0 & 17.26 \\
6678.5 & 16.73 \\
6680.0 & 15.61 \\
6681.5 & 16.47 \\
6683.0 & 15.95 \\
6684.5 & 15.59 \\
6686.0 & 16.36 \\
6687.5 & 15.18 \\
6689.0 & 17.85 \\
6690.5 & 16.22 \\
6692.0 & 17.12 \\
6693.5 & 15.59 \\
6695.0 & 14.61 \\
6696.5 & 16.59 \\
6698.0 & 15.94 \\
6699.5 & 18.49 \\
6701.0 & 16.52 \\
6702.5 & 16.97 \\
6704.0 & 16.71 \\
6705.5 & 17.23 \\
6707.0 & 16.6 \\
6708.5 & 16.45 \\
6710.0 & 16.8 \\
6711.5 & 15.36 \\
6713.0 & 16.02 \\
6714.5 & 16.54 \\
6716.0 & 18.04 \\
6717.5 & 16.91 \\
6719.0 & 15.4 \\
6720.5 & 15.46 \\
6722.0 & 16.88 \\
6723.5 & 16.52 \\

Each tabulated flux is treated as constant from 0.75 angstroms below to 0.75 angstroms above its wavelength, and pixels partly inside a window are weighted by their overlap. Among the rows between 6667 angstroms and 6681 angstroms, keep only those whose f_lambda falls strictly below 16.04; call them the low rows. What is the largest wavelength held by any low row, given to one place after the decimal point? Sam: 6680.0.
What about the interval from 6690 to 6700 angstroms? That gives 6698.0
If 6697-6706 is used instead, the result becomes 6698.0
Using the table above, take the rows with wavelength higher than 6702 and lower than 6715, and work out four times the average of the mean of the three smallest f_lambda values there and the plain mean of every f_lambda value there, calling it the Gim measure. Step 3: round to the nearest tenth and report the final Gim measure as 64.9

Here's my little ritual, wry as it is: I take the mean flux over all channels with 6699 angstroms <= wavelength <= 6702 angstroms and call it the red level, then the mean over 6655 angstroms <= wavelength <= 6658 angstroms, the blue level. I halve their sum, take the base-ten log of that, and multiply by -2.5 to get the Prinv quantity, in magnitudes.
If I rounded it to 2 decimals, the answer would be -3.08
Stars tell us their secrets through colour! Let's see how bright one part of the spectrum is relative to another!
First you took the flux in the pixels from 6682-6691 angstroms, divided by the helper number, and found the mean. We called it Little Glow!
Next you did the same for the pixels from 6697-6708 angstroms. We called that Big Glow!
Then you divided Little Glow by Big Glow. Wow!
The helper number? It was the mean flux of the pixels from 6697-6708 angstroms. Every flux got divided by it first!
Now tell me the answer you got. 0.96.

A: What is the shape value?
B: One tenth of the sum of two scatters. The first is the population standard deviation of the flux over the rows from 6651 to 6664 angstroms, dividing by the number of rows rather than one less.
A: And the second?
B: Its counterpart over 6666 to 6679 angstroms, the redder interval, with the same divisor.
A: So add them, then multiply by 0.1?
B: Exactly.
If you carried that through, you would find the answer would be 0.150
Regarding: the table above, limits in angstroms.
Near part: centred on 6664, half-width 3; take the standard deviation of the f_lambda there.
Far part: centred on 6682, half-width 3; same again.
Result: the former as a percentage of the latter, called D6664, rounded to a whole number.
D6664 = 94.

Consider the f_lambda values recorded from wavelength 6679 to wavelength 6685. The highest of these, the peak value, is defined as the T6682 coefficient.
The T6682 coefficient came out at 16.47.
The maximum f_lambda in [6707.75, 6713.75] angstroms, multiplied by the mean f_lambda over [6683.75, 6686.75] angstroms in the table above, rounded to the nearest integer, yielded 268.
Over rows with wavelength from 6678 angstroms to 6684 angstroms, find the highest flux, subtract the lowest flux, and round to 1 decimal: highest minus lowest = 1.1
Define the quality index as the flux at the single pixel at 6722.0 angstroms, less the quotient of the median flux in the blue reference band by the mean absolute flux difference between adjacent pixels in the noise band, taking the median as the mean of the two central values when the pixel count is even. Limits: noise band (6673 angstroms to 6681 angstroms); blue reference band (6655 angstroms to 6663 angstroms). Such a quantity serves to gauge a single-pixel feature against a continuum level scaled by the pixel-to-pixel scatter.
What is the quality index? 7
